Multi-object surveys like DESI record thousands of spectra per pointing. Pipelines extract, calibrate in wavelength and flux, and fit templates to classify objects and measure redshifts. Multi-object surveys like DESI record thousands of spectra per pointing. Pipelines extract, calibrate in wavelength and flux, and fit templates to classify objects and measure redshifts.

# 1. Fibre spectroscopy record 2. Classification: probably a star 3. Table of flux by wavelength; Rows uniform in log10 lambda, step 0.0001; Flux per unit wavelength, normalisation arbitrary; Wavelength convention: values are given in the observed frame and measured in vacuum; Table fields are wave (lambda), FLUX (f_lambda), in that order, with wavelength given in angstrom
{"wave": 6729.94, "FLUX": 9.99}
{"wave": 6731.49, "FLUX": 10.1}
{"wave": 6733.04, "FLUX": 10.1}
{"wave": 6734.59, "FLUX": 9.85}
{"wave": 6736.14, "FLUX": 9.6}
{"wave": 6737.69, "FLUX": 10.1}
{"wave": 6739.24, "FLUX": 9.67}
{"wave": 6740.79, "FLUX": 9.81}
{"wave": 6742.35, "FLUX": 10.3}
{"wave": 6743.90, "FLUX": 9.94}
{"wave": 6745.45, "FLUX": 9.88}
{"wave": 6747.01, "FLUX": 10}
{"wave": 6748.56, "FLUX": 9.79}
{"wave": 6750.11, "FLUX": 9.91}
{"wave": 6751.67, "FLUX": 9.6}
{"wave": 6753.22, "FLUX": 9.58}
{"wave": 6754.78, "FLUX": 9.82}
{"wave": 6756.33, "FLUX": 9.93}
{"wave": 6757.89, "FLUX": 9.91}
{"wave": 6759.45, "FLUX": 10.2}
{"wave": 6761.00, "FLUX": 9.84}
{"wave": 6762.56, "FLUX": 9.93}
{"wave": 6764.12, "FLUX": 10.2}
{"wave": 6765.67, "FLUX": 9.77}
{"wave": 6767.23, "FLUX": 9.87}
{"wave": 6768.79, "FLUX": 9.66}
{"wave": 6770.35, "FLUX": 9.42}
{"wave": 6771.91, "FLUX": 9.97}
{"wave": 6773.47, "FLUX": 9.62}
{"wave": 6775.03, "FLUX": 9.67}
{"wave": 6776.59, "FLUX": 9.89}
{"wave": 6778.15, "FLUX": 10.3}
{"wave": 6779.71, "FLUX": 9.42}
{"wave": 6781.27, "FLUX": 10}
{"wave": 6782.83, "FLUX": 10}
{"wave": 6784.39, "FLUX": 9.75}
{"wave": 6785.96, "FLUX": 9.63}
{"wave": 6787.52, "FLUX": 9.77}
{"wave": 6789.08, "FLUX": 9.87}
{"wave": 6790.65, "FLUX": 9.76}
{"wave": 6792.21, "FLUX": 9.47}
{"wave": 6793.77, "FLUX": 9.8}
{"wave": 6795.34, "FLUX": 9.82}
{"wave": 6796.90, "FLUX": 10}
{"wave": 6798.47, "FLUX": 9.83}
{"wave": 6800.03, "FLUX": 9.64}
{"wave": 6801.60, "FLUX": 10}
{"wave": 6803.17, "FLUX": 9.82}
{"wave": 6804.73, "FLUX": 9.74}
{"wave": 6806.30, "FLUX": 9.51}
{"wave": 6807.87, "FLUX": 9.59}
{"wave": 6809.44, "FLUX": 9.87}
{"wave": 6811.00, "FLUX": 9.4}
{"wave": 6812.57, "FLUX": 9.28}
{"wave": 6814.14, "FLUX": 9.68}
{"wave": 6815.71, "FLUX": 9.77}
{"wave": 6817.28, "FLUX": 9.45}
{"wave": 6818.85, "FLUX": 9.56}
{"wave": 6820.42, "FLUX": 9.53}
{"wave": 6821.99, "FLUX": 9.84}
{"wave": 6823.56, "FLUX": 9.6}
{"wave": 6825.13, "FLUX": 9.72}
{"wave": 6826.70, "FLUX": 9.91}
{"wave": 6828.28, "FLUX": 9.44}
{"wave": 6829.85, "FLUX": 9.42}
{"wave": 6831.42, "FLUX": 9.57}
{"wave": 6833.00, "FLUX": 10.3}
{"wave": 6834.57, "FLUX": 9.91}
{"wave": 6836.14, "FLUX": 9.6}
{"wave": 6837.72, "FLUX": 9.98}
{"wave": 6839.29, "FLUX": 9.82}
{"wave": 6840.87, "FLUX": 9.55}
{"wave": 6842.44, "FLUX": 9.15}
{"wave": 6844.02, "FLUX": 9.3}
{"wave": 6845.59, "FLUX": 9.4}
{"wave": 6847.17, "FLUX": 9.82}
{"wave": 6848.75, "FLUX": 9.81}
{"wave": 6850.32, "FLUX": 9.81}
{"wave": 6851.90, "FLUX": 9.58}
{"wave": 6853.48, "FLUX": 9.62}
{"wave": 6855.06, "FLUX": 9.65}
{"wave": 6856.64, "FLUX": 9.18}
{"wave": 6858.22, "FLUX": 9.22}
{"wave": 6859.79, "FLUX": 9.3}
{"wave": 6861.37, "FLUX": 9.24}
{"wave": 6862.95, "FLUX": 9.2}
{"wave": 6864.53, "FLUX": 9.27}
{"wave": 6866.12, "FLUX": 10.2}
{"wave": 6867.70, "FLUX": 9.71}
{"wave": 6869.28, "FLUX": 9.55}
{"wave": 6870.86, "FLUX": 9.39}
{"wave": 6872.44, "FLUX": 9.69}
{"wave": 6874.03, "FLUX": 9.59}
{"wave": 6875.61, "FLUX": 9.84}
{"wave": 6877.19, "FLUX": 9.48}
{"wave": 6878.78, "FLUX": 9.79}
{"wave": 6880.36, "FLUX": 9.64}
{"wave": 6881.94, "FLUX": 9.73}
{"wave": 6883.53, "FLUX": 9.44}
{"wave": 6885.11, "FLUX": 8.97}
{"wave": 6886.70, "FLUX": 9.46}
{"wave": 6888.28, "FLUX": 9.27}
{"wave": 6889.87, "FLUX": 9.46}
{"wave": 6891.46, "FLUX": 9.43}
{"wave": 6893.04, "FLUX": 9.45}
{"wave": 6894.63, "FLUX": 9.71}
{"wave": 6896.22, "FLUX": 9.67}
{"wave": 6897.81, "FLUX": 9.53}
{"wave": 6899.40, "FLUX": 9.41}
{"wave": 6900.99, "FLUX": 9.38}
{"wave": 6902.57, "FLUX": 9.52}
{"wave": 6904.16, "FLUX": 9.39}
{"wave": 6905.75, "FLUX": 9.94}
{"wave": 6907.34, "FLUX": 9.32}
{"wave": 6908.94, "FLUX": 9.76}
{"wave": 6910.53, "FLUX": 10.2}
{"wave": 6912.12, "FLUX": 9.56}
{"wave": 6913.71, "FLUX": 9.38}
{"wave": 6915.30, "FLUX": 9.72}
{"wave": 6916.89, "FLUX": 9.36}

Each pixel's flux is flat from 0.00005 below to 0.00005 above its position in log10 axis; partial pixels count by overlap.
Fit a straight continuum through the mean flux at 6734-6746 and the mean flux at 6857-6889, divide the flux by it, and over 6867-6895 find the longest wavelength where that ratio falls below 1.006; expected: 6893.04 angstrom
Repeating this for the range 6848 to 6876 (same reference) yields 6870.86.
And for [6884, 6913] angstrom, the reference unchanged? 6907.34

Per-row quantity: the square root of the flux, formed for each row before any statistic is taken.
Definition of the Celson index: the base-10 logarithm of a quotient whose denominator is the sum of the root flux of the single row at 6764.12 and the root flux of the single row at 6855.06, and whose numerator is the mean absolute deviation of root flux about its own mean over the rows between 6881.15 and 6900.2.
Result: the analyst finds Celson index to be -2.47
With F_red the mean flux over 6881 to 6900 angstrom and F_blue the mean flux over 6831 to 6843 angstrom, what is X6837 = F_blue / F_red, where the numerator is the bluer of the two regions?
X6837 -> 1.03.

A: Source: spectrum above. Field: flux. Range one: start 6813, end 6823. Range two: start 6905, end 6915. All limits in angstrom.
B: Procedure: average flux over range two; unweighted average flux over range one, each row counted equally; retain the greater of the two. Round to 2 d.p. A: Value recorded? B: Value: 9.69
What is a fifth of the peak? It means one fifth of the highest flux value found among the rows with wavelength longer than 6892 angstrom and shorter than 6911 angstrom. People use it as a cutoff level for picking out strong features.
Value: 2.04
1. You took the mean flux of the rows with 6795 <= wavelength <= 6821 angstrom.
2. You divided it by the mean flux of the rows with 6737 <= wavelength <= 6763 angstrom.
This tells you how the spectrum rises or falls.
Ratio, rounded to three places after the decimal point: 0.978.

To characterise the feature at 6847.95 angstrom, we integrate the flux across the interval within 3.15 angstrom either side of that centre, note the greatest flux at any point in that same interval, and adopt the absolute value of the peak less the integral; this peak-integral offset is 51.4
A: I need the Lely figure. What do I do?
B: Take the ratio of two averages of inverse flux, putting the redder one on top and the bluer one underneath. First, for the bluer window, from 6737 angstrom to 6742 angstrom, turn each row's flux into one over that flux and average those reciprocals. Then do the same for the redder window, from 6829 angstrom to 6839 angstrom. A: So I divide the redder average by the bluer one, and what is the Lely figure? 1.01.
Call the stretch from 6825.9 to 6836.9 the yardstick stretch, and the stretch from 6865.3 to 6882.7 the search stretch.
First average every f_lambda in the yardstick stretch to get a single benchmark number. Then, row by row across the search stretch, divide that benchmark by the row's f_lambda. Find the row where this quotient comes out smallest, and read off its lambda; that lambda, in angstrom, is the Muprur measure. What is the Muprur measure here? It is 6866.12 angstrom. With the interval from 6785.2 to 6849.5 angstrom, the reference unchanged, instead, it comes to 6833.00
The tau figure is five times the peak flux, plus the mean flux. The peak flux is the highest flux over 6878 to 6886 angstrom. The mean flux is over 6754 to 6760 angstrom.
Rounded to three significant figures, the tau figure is 58.9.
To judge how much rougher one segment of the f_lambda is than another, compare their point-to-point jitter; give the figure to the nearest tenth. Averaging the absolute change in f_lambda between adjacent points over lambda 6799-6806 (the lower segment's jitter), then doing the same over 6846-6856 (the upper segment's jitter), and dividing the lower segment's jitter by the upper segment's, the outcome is 3.3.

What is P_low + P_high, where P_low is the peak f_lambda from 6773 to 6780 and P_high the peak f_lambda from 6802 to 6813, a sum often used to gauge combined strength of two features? 20.2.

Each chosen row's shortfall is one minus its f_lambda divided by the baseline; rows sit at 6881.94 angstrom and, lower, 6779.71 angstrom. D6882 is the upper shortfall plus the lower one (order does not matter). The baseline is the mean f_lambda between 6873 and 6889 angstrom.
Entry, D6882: -0.01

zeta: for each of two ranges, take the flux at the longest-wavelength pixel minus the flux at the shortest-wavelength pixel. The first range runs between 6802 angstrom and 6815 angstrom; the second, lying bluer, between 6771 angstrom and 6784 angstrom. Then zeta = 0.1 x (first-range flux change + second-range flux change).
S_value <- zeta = -0.011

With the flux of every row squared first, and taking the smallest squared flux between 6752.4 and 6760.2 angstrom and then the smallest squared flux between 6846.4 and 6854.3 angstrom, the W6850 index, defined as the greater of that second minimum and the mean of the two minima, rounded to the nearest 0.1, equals 91.8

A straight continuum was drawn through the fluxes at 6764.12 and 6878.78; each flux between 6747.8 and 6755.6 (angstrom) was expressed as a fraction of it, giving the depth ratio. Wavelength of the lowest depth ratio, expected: 6753.22 angstrom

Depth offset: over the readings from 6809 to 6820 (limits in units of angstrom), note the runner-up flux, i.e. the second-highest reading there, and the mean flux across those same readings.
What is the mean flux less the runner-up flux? -0.20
